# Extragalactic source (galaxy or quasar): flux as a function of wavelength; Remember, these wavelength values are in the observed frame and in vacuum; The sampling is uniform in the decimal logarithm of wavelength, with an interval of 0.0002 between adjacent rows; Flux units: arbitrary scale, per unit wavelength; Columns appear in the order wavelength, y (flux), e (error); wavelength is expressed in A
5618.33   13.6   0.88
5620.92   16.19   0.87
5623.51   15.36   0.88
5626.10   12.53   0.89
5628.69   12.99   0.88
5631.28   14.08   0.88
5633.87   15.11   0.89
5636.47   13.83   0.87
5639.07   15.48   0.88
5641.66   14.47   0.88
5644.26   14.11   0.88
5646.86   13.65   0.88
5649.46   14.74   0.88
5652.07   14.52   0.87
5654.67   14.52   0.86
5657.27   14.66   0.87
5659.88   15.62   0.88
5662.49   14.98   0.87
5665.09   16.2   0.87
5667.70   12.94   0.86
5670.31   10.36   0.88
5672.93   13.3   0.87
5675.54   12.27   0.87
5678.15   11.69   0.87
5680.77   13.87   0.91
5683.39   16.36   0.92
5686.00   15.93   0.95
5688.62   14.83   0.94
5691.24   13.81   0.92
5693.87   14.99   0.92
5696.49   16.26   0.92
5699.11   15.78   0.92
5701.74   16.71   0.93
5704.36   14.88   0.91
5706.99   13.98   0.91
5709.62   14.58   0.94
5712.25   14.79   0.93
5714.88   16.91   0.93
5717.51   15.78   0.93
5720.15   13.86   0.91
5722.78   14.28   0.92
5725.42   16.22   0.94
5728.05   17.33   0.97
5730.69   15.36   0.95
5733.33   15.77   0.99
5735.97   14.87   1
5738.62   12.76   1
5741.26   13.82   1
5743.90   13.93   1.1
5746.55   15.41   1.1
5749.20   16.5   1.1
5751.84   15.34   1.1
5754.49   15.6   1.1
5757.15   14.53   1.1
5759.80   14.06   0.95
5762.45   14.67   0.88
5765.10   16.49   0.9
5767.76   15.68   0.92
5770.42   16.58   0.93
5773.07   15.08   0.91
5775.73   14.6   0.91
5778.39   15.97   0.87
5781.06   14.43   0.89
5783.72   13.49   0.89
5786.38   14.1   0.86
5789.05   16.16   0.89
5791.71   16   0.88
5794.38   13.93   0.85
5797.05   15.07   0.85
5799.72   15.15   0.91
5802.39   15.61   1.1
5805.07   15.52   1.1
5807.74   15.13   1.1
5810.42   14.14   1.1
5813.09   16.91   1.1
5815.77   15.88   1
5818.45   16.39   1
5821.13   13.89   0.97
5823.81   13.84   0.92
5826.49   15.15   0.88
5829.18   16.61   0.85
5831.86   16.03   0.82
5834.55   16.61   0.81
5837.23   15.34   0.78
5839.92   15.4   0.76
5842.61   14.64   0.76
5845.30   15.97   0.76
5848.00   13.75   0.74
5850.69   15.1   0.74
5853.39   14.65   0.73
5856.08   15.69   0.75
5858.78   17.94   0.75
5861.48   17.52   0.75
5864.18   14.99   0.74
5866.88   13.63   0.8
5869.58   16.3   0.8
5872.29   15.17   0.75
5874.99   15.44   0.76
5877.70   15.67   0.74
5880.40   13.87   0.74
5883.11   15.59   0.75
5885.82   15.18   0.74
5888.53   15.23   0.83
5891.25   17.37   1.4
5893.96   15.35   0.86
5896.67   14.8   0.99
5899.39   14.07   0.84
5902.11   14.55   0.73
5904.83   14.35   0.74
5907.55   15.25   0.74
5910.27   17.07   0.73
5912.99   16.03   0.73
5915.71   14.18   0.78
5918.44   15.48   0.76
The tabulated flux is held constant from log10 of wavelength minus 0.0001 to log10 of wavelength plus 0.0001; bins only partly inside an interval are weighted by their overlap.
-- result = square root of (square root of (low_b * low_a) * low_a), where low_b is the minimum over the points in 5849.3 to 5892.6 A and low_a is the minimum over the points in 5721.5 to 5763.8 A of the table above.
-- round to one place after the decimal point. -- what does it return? 13.0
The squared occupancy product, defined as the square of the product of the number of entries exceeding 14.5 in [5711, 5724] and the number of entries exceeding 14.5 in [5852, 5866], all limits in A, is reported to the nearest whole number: 225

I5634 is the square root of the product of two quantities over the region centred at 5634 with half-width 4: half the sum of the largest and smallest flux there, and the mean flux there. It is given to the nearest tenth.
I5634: 14.4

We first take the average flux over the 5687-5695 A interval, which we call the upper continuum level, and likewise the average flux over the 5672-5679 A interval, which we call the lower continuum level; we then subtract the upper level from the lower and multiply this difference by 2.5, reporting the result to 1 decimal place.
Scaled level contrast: -5.3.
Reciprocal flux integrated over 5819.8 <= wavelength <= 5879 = 3.86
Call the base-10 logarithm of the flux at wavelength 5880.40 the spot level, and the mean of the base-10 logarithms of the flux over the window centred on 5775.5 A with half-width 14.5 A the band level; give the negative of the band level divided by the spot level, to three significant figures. -1.03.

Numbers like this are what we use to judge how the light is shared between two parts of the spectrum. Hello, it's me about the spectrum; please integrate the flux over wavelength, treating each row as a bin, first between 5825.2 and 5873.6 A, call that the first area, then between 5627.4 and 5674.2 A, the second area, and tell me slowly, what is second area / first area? 0.88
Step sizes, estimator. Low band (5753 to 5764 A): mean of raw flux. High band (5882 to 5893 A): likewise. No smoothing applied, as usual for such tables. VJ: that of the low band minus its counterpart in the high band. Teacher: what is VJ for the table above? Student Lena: -1.1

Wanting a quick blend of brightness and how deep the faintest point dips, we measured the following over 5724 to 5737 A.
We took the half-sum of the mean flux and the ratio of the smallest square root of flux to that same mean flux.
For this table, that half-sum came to 8.1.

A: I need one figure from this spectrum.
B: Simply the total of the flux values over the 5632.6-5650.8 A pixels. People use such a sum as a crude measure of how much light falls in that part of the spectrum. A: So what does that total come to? 101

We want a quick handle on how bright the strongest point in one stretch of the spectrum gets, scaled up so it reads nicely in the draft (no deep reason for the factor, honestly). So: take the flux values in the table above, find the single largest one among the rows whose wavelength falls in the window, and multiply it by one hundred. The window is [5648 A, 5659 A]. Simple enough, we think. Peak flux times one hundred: 1474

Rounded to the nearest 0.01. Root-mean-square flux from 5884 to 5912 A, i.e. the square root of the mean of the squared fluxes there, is 15.36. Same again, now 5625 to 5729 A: 14.65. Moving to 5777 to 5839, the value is 15.31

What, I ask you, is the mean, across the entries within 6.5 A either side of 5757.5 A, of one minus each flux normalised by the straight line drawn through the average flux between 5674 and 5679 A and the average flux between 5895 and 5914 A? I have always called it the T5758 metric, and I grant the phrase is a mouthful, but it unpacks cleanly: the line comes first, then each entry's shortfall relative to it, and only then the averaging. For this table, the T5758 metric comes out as -0.13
